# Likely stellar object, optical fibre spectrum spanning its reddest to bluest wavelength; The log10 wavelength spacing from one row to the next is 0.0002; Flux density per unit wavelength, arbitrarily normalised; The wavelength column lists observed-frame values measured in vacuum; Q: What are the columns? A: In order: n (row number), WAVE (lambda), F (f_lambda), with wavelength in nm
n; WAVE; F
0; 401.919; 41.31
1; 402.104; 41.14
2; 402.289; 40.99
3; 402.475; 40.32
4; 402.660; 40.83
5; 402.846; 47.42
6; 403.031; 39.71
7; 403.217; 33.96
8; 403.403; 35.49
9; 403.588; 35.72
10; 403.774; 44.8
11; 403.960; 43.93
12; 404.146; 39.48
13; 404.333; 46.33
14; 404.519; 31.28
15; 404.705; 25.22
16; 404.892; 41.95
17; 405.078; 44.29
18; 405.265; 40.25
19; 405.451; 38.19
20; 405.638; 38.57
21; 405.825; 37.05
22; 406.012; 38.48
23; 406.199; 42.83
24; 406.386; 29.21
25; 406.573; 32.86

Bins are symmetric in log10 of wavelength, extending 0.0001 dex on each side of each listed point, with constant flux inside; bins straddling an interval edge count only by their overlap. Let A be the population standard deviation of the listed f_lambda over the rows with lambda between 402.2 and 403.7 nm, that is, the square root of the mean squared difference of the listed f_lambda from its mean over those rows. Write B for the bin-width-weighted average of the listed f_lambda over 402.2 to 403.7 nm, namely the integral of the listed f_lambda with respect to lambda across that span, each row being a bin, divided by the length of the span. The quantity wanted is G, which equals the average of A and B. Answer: 21.7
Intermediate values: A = 4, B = 39.4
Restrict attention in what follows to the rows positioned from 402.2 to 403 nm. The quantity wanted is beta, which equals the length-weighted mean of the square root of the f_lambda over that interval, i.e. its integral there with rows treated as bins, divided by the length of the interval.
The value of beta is 6.5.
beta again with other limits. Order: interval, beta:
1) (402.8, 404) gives 6.3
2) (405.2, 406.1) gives 6.2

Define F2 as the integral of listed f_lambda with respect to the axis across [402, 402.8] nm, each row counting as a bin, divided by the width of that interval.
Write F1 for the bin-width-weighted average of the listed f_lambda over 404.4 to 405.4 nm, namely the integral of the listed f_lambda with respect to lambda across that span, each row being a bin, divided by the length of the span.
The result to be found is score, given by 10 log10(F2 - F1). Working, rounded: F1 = 37.0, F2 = 41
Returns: 6.3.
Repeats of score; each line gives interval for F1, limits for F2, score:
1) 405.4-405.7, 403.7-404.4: 7.1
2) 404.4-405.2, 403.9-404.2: 7.4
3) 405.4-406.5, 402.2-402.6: 5.3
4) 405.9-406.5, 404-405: -2.2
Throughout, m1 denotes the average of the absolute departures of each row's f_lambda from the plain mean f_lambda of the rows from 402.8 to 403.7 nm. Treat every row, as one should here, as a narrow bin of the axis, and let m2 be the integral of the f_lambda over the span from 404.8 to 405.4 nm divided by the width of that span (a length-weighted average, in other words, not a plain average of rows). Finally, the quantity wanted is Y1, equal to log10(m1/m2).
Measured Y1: -1.01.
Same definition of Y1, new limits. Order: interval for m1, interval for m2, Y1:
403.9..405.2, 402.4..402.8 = -0.83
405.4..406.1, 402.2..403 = -1.92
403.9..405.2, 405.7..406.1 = -0.79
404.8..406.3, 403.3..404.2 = -1.27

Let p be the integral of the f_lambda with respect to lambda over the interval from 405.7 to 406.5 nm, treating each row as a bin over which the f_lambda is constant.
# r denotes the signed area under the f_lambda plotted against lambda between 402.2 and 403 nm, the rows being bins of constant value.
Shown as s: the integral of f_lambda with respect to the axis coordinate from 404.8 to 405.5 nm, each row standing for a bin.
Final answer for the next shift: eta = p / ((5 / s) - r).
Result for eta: -0.88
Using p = 29.5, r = 33.7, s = 29.0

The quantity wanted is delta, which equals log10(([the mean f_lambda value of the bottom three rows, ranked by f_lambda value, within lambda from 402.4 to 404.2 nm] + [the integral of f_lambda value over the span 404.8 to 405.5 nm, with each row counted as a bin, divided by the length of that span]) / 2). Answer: 1.58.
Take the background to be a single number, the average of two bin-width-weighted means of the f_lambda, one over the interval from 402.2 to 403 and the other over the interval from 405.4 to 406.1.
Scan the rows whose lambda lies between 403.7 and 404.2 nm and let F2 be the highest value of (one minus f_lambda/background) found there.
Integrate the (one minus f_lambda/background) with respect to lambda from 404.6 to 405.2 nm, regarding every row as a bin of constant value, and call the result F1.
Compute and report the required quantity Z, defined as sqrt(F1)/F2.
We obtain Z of 13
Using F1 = 0.044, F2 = 0.016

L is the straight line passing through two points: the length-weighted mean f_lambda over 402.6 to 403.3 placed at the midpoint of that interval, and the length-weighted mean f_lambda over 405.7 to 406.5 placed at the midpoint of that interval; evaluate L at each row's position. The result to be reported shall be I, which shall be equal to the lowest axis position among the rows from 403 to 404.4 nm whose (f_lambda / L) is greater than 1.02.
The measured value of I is 403.774 nm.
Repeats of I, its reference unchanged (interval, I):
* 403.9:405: 403.960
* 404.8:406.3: 404.892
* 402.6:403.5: 402.846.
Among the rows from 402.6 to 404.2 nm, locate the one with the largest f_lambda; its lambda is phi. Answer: 402.846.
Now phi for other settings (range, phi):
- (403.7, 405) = 404.333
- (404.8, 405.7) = 405.078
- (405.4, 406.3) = 406.199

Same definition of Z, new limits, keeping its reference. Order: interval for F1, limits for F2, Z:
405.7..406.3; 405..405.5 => 2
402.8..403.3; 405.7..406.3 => 1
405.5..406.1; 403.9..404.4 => 11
